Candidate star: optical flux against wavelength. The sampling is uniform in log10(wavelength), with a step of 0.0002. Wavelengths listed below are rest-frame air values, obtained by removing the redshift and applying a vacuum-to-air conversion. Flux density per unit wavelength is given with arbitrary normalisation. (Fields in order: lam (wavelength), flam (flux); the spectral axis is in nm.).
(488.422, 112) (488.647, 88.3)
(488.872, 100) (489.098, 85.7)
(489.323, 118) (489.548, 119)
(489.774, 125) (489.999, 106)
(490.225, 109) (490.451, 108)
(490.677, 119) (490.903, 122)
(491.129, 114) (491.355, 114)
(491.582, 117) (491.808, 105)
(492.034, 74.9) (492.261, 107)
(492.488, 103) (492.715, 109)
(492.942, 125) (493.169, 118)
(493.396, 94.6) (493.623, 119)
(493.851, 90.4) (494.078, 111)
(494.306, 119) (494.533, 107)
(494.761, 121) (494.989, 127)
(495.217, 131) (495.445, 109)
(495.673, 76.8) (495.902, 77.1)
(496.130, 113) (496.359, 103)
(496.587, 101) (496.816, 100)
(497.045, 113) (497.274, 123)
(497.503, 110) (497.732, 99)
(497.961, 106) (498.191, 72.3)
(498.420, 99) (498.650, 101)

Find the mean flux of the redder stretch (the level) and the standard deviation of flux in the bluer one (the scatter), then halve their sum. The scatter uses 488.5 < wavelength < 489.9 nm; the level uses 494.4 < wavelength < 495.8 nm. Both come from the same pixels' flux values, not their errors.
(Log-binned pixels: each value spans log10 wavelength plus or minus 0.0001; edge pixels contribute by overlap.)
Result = 64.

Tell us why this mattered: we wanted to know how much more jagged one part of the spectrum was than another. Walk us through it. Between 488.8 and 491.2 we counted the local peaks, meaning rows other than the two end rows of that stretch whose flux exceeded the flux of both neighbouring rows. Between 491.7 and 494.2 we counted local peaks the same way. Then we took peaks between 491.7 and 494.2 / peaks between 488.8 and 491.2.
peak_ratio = 1.00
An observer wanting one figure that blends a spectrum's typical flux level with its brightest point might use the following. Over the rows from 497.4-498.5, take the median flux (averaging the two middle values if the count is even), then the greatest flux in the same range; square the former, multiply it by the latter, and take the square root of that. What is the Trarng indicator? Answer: 1038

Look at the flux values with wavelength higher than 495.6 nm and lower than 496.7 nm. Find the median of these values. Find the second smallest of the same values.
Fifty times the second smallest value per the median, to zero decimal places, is 38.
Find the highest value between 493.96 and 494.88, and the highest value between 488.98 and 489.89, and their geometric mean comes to 123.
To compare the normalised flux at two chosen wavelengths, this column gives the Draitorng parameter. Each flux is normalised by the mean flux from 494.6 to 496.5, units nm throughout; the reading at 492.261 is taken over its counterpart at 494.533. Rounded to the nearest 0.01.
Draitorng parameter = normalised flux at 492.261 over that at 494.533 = 1.00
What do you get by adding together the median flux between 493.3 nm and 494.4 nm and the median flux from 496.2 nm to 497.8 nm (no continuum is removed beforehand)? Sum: 214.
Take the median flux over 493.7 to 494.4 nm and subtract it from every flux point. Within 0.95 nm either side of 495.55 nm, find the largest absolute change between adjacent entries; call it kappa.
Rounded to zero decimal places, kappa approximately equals 36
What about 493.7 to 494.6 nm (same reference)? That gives 21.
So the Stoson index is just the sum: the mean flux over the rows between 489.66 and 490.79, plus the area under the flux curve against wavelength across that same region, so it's 241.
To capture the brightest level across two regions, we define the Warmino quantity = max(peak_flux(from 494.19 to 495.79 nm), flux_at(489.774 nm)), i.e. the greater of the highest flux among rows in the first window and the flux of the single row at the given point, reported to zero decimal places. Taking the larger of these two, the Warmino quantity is 131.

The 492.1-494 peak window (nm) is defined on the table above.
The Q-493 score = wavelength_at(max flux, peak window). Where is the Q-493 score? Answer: 492.942 nm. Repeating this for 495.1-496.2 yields 495.217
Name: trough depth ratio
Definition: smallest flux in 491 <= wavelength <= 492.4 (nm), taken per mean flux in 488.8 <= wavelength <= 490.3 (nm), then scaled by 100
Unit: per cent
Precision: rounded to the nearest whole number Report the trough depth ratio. 69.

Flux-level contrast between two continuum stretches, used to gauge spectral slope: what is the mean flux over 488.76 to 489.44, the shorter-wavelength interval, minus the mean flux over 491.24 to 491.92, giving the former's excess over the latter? -11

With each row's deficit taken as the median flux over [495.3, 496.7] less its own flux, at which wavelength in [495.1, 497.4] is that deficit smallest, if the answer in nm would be 495.217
